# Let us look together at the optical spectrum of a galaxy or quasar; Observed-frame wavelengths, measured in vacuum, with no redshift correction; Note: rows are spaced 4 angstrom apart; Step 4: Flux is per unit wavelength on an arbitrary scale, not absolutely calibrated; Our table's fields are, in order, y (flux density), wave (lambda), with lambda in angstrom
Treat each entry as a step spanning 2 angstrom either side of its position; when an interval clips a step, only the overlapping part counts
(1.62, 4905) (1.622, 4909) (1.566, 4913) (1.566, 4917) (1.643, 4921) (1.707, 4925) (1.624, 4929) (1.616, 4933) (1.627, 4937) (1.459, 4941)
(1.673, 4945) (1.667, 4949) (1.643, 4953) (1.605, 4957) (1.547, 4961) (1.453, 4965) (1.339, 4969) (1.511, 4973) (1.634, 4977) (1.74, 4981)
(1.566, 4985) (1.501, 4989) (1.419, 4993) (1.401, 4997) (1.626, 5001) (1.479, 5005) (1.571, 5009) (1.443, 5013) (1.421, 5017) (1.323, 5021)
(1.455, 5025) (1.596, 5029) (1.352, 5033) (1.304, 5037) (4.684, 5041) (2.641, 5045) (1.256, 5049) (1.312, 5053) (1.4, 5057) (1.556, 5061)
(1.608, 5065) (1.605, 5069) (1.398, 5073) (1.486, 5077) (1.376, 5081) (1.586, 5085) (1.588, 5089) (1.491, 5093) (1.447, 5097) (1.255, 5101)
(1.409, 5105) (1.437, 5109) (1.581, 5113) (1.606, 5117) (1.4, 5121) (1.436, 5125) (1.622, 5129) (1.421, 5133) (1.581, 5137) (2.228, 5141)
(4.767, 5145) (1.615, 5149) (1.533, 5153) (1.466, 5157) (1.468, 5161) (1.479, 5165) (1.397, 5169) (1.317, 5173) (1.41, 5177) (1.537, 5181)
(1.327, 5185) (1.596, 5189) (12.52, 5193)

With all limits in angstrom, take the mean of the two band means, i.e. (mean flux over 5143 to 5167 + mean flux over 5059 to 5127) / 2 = 1.77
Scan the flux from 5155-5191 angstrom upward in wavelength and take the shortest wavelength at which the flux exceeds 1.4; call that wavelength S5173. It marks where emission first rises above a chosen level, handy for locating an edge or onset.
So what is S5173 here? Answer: 5157 angstrom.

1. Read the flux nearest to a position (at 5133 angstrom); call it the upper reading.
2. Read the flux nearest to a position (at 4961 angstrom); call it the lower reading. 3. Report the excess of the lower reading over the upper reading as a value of 0.13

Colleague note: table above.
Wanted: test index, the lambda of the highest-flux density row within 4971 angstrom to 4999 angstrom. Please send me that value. 4981 angstrom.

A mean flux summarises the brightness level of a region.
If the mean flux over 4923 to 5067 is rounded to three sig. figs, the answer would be 1.63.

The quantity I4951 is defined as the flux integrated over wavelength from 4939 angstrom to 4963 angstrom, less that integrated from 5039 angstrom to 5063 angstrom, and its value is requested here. -13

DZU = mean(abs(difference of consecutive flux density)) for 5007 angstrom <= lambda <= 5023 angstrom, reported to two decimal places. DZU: 0.08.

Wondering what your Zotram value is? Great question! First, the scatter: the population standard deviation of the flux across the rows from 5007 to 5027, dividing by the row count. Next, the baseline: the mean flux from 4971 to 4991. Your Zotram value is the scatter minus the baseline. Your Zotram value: -1.51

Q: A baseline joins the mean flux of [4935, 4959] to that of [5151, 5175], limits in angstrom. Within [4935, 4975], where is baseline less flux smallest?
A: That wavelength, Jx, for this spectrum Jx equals 4945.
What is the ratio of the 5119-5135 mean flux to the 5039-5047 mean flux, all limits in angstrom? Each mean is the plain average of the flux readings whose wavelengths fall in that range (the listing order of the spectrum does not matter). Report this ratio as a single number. 0.40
